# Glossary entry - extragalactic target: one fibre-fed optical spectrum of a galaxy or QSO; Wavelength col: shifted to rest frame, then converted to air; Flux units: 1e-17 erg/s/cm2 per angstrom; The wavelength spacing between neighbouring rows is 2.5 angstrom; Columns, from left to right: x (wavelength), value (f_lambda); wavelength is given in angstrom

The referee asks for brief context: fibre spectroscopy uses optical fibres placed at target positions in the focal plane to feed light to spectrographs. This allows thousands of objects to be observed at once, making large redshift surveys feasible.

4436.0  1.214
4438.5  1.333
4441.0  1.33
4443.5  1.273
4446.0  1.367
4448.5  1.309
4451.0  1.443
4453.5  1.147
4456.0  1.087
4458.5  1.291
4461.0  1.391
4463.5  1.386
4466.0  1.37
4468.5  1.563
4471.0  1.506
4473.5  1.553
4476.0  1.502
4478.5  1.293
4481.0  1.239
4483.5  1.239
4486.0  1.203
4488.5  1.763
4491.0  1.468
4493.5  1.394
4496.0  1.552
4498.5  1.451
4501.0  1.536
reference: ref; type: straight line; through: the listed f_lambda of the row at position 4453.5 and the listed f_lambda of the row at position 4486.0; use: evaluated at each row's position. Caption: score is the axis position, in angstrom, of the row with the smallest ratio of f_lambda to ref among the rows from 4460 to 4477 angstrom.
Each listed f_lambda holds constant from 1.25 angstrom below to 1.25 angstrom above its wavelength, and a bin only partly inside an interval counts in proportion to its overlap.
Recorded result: 4466.0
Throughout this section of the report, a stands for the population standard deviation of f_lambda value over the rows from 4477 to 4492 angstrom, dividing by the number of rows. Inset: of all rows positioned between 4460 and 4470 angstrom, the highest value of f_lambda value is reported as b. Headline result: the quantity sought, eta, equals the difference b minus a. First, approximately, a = 0.20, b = 1.563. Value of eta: 1.37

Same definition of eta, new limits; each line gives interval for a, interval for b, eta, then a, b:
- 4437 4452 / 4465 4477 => 1.51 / 0.05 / 1.563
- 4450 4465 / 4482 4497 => 1.63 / 0.13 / 1.763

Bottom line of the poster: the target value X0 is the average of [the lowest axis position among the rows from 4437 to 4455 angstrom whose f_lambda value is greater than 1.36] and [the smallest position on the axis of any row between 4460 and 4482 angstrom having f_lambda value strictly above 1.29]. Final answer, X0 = 4453.5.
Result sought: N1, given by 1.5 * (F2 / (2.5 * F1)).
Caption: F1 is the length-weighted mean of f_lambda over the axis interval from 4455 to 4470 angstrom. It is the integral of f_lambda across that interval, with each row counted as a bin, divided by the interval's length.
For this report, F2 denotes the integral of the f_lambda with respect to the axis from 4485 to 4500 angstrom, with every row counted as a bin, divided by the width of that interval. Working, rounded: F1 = 1.35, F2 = 1.48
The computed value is 0.654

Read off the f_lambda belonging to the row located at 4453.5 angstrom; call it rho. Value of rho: 1.147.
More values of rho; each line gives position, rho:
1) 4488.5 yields 1.763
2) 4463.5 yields 1.386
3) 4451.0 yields 1.443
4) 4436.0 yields 1.214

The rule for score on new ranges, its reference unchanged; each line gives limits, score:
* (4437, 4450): 4443.5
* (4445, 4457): 4456.0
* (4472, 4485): 4483.5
